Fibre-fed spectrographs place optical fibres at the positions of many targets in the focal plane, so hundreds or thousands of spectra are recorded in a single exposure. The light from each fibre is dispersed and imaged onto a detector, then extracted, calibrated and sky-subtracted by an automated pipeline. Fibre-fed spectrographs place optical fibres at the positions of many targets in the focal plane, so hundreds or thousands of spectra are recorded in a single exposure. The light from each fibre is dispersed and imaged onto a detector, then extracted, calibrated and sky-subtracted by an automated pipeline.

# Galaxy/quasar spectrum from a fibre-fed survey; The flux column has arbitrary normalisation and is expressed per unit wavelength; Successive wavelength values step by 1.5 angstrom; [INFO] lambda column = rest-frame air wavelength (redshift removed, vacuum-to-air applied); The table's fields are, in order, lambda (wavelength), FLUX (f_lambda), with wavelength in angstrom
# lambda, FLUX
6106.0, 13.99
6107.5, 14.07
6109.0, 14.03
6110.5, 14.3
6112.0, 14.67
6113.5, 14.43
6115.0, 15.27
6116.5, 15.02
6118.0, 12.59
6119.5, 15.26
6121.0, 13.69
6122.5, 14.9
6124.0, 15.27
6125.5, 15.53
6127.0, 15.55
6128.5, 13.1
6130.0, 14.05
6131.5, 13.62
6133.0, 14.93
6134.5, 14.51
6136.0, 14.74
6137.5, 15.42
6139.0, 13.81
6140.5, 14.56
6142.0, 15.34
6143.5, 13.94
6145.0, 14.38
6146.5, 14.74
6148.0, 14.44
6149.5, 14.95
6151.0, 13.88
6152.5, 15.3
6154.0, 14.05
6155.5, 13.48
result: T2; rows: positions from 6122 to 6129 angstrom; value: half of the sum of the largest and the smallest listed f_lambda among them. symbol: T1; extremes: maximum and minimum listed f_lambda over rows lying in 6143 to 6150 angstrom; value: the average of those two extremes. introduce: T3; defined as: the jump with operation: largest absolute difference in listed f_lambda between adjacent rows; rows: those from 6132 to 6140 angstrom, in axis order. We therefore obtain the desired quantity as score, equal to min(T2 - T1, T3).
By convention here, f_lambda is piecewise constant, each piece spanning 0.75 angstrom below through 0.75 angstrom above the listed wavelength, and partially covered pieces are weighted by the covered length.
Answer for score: -0.1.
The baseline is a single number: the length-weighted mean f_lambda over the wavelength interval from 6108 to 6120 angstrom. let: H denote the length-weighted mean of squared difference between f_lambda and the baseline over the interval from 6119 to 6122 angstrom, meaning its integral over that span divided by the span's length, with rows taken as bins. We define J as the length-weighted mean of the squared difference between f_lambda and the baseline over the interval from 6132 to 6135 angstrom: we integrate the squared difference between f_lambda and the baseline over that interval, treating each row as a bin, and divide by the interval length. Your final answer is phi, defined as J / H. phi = 0.3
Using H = 0.6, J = 0.2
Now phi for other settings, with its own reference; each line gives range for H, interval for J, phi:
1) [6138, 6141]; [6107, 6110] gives 0.5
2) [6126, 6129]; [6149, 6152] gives 0.2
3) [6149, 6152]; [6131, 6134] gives 1.2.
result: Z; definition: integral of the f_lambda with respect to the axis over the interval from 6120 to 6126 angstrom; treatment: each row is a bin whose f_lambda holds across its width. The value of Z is 89.0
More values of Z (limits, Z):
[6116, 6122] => 84.8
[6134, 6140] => 87.7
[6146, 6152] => 87.2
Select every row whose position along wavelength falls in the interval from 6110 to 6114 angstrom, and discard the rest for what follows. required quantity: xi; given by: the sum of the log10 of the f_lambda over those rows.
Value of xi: 3.481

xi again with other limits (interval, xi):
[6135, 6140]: 3.497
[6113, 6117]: 3.520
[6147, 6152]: 3.477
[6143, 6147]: 3.471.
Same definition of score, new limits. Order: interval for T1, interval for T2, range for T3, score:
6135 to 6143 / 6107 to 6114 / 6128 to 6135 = -0.3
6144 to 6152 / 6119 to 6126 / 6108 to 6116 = 0.2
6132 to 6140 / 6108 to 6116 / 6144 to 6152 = 0.0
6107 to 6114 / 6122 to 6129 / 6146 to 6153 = 0.0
